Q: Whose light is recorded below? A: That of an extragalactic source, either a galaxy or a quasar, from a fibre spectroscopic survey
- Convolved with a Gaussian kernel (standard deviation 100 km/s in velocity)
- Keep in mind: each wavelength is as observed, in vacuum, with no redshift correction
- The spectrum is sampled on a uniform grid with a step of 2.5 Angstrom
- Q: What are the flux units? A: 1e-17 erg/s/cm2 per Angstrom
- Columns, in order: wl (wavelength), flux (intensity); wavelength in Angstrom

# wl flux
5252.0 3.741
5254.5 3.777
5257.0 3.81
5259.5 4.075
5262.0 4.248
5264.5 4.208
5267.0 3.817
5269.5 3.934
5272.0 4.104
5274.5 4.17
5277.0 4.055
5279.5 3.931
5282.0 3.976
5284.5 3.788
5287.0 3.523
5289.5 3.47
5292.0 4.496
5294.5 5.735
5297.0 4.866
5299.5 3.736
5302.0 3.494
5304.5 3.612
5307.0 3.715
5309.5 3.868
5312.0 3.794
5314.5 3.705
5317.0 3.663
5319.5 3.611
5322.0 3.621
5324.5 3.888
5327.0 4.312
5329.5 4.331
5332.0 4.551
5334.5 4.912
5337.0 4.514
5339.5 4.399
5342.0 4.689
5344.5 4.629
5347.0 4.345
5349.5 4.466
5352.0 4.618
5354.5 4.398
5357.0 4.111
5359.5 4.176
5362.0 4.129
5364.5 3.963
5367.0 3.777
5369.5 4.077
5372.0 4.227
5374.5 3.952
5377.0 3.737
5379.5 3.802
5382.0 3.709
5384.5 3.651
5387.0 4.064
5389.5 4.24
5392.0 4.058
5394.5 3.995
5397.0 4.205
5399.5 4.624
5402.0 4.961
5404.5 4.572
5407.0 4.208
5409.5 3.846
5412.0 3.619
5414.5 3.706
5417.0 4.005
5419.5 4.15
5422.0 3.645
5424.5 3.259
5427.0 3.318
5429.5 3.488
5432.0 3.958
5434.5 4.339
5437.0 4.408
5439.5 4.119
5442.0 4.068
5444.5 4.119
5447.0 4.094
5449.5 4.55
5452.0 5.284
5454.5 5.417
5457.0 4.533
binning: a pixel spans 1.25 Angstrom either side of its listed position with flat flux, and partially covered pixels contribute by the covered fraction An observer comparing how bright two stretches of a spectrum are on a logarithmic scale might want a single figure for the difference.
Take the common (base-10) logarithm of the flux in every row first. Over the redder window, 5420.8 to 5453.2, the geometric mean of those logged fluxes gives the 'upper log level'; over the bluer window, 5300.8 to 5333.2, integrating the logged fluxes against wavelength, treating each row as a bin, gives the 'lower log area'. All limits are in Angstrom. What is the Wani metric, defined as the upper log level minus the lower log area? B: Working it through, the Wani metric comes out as -18.4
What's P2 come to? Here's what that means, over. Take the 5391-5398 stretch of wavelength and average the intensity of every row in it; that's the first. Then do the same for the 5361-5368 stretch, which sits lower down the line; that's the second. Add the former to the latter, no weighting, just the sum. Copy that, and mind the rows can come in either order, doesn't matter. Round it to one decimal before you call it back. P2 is 8.0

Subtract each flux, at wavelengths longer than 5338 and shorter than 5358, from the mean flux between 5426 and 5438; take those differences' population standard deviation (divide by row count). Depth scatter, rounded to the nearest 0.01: 0.18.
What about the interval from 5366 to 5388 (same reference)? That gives 0.19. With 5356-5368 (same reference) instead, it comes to 0.15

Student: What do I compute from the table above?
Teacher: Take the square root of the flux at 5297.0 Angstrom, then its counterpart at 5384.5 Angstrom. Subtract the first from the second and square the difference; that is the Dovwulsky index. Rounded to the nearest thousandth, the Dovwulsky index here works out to 0.087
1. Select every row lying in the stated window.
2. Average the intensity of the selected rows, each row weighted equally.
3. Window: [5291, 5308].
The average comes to 4.24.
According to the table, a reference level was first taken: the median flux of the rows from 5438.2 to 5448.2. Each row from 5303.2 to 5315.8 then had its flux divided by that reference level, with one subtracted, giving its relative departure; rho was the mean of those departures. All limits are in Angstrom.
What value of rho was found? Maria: -0.090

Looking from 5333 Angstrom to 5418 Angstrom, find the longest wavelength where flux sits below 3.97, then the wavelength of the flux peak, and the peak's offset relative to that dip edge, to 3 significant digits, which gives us -12.5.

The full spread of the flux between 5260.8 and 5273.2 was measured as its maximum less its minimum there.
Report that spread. 0.43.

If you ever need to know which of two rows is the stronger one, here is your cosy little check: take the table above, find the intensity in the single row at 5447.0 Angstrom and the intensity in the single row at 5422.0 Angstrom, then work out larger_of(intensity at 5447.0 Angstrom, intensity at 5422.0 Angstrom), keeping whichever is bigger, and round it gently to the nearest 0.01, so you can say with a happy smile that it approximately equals 4.09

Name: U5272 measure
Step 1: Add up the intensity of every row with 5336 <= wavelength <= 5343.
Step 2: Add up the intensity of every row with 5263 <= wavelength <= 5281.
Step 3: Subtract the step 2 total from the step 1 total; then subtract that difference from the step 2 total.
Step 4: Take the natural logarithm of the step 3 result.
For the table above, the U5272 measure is 3.8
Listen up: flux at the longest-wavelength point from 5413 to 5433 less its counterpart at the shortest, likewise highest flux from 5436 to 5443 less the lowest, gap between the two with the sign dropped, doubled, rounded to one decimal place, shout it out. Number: 0.2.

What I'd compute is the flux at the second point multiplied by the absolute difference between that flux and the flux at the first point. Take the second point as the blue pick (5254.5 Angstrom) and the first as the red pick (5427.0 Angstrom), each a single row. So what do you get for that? 1.7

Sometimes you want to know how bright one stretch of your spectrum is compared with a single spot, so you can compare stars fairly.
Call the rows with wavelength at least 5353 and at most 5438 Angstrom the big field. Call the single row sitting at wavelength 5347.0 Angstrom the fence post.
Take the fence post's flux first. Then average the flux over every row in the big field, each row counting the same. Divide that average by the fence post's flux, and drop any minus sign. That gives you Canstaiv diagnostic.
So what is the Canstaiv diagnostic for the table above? 0.92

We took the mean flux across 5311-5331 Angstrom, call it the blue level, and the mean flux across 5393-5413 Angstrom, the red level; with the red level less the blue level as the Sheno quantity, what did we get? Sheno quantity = 0.4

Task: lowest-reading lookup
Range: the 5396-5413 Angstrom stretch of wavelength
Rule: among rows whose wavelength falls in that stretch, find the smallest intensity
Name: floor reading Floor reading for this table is 3.619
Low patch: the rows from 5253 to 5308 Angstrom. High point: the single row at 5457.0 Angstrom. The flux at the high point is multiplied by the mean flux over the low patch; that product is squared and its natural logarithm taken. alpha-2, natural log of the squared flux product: 5.8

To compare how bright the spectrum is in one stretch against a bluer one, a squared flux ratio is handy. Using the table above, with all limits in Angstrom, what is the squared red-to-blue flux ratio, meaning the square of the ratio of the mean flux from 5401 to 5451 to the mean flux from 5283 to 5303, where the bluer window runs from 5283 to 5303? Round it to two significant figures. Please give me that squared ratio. 0.94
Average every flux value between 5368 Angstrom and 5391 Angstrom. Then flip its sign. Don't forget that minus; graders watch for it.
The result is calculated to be -3.94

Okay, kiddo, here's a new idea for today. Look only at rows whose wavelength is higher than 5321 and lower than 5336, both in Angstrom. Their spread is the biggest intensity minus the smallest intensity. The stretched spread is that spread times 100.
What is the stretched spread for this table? 129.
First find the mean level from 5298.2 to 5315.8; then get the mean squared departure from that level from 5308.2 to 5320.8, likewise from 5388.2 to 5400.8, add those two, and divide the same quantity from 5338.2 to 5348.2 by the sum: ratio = 2.1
